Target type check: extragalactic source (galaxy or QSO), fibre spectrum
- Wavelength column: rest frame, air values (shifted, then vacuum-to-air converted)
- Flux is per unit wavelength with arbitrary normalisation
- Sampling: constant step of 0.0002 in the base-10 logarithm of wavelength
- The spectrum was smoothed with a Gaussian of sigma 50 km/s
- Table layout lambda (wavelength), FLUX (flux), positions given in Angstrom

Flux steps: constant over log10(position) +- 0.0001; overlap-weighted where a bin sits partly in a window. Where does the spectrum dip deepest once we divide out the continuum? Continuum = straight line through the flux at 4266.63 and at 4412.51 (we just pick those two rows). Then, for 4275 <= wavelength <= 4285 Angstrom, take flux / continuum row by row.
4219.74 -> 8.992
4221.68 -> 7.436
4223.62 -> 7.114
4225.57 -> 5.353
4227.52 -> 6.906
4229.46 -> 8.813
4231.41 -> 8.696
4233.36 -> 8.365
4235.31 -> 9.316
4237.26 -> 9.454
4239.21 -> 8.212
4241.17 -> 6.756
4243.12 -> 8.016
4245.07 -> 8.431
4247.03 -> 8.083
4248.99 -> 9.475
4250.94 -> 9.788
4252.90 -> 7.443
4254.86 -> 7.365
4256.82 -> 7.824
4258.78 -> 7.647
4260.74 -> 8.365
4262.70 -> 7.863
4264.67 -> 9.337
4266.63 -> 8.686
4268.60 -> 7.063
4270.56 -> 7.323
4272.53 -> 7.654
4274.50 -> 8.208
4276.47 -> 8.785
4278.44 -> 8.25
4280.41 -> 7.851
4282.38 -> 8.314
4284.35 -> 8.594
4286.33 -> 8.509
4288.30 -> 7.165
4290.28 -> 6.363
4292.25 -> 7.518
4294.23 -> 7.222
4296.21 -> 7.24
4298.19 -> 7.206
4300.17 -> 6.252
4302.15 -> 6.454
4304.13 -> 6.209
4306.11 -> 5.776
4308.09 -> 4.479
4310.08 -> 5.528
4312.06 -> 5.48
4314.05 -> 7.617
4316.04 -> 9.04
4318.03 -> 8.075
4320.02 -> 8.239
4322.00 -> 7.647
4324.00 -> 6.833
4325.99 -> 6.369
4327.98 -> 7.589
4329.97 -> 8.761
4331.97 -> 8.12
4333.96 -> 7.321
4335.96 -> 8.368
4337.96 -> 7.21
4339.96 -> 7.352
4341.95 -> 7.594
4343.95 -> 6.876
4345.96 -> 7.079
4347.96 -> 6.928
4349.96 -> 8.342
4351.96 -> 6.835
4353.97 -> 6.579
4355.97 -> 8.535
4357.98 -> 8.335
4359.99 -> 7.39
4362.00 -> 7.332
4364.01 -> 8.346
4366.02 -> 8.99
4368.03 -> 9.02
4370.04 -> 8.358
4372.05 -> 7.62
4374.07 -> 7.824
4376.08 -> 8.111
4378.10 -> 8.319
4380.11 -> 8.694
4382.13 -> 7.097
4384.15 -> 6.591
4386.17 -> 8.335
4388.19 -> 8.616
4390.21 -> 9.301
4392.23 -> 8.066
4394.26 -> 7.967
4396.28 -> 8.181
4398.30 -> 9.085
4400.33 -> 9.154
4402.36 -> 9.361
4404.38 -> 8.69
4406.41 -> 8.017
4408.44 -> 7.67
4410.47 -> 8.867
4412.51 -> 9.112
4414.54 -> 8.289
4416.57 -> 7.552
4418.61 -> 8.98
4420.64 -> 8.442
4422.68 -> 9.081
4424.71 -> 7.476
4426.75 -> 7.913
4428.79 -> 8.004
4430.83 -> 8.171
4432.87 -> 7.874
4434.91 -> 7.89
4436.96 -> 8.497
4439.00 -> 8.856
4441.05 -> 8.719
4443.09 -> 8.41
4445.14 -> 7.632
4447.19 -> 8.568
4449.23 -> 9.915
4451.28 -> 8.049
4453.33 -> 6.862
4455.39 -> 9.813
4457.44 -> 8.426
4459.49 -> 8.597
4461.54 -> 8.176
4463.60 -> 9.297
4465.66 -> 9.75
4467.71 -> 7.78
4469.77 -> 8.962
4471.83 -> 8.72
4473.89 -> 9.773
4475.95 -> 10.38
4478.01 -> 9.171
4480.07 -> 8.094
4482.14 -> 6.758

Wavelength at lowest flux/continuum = 4280.41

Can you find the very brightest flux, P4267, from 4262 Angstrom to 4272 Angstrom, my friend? 9.337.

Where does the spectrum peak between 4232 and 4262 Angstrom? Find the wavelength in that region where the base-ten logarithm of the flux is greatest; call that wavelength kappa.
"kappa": 4250.94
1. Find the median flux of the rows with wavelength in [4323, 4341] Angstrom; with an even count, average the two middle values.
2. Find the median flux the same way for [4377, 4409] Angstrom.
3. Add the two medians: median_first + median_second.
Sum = 15.7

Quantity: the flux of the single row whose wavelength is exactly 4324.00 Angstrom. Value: 6.833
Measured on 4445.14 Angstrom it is 7.632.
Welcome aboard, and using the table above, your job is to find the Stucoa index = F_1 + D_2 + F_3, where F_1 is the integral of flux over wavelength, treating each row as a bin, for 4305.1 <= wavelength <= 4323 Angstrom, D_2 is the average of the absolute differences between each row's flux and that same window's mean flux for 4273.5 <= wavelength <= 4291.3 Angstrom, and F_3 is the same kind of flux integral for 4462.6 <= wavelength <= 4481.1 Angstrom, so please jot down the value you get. 292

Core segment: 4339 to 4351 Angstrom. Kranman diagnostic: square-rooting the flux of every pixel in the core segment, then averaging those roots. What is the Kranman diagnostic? 2.71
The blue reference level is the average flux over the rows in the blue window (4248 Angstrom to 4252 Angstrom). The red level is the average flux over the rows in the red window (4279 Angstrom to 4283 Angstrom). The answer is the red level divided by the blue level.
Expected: 0.84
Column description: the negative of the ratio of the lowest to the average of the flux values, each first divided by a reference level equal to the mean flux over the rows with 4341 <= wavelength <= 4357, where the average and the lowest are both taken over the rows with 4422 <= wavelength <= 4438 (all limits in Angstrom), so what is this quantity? -0.92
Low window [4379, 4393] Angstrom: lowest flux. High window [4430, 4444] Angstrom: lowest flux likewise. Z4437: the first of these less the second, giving -1.3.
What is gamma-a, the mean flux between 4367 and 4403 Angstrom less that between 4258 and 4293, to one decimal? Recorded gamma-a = 0.3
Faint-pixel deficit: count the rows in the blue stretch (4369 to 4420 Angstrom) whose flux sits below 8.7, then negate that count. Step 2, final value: -18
